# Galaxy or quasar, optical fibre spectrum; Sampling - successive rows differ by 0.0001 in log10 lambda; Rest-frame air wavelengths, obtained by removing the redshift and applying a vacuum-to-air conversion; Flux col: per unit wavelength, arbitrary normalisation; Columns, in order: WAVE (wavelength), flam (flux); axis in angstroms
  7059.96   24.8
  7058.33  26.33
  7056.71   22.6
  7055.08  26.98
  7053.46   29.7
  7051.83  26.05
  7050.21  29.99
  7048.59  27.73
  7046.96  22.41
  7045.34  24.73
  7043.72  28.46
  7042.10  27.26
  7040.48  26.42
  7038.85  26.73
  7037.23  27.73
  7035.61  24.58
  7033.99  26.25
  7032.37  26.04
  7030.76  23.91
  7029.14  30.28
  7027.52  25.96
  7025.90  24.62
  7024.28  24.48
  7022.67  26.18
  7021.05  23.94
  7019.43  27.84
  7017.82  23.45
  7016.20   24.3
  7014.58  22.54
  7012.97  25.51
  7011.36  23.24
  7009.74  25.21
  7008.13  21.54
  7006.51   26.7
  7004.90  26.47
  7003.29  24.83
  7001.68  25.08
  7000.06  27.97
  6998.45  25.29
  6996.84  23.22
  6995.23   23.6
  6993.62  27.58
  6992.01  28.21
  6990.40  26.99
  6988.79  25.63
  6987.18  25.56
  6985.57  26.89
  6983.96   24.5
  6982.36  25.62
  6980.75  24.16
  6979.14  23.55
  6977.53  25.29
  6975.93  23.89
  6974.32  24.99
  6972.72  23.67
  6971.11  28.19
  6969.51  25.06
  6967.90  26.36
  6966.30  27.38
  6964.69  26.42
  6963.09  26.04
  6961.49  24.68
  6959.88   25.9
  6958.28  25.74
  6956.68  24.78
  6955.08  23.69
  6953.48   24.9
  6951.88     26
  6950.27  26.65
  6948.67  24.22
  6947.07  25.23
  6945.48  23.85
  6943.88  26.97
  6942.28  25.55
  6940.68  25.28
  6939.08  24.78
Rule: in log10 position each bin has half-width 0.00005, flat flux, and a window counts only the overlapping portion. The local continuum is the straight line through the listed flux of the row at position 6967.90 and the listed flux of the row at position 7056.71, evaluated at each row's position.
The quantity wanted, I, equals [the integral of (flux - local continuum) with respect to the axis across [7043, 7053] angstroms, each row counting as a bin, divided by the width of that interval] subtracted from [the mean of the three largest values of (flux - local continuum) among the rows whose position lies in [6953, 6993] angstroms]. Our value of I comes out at -2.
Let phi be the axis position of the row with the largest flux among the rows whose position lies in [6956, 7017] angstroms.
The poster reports 6992.01 angstroms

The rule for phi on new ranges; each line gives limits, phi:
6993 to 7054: 7029.14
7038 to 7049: 7043.72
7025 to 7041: 7029.14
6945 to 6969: 6966.30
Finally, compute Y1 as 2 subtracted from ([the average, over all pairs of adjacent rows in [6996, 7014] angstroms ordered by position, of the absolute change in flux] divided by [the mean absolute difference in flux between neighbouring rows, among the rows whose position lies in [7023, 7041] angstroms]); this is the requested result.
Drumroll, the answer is -0.89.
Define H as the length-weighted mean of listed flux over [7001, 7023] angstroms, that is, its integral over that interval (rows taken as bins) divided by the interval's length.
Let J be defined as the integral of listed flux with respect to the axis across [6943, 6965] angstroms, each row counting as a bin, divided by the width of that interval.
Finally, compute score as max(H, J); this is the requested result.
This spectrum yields 25.3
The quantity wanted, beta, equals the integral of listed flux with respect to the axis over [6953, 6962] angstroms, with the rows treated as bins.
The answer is 225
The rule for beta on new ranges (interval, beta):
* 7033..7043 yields 265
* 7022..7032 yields 259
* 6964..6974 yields 261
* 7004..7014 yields 247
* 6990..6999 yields 232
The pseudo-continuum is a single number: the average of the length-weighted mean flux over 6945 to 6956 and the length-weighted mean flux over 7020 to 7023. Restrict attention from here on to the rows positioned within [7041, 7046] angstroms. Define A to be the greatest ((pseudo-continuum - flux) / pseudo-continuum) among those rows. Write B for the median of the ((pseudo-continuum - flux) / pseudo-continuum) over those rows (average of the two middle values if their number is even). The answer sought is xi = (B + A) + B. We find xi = -0.17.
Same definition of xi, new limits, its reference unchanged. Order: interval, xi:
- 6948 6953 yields -0.05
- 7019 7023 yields -0.05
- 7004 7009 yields 0.02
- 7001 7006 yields 0.00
